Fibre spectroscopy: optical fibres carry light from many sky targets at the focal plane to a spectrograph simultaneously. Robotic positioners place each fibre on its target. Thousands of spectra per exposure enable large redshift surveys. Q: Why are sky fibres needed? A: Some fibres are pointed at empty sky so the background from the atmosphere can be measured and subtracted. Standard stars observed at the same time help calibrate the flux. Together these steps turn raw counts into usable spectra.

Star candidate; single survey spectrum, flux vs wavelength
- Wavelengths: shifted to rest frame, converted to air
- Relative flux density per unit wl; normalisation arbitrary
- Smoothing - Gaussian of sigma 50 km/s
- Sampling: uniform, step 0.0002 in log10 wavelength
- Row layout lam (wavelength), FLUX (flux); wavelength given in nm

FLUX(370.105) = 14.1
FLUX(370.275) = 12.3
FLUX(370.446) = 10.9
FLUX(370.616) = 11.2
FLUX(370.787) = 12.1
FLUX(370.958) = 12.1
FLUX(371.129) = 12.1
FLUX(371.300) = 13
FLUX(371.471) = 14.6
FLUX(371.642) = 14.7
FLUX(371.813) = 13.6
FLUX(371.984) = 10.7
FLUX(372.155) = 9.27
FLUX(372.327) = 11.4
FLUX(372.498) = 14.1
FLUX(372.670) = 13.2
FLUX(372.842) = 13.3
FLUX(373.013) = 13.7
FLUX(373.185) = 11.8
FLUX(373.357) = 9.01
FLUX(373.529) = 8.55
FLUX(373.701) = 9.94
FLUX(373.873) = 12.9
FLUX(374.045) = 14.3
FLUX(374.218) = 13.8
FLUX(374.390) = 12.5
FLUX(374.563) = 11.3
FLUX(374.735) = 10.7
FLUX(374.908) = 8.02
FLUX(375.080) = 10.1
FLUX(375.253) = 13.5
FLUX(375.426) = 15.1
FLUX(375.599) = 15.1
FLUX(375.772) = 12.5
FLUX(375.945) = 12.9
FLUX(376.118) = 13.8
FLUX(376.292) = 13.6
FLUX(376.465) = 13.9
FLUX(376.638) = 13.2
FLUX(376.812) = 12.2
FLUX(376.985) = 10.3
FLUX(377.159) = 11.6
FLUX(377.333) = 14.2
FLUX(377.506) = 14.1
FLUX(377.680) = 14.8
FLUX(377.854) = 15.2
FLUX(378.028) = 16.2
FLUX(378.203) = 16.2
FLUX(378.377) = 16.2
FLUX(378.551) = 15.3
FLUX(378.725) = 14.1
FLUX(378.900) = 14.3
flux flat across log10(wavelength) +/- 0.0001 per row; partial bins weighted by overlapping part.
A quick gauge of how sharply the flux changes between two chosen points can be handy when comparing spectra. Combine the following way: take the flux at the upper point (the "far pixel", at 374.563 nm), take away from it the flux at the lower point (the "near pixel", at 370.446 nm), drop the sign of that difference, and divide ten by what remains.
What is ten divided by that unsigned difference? 25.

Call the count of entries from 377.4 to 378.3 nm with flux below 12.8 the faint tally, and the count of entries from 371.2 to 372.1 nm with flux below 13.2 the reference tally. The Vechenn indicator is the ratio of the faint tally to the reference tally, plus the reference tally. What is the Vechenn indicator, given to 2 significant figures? 2.0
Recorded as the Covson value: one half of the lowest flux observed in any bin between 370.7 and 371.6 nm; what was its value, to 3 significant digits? 6.05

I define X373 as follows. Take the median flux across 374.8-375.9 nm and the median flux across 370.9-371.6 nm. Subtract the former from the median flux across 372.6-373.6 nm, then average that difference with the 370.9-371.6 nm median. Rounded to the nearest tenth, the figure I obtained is 6.0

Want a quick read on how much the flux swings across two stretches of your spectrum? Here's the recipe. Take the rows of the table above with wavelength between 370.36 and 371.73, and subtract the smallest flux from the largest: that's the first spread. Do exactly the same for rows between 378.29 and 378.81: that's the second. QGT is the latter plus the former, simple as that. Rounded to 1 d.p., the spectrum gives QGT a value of 5.9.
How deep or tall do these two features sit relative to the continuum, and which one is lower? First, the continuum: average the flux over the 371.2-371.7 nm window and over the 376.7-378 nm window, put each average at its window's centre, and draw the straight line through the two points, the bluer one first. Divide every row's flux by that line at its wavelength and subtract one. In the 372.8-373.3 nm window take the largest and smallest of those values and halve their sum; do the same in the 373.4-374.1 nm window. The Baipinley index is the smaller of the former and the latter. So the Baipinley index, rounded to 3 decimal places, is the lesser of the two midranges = -0.168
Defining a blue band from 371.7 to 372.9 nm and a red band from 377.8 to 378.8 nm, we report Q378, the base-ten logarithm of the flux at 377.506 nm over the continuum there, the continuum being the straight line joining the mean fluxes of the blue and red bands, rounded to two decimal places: -0.03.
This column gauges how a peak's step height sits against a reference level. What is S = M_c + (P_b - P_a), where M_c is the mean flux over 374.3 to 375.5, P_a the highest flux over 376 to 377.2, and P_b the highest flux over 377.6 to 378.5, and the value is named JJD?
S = 13.9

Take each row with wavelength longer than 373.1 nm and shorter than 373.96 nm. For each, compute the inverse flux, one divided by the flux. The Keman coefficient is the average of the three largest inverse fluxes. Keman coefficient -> 0.11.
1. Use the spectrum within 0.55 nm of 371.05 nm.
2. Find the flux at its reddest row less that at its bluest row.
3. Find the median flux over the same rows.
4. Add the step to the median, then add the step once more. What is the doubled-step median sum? 19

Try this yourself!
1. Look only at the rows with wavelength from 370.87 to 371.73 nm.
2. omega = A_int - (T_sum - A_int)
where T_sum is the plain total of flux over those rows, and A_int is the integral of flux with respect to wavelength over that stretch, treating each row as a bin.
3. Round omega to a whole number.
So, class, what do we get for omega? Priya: -44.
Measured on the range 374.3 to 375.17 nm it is -34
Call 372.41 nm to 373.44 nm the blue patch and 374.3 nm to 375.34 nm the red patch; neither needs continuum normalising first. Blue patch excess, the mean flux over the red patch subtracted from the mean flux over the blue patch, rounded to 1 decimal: 1.5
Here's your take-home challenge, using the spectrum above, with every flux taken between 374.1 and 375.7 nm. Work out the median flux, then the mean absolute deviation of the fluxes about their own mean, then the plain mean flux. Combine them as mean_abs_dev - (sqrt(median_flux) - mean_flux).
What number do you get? 10.7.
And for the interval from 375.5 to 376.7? 10.5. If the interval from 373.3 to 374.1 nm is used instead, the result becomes 9.9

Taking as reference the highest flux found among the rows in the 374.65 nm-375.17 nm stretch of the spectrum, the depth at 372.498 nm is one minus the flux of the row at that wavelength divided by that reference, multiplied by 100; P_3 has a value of -32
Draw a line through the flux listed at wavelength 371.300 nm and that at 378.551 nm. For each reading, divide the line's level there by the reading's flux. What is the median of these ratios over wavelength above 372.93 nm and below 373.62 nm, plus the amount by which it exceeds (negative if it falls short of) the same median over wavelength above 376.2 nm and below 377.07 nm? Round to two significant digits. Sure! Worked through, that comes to 1.6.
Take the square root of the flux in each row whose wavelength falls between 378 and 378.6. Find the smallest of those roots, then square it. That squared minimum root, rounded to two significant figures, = 15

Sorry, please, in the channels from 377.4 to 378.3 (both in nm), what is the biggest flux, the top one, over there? 16.2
